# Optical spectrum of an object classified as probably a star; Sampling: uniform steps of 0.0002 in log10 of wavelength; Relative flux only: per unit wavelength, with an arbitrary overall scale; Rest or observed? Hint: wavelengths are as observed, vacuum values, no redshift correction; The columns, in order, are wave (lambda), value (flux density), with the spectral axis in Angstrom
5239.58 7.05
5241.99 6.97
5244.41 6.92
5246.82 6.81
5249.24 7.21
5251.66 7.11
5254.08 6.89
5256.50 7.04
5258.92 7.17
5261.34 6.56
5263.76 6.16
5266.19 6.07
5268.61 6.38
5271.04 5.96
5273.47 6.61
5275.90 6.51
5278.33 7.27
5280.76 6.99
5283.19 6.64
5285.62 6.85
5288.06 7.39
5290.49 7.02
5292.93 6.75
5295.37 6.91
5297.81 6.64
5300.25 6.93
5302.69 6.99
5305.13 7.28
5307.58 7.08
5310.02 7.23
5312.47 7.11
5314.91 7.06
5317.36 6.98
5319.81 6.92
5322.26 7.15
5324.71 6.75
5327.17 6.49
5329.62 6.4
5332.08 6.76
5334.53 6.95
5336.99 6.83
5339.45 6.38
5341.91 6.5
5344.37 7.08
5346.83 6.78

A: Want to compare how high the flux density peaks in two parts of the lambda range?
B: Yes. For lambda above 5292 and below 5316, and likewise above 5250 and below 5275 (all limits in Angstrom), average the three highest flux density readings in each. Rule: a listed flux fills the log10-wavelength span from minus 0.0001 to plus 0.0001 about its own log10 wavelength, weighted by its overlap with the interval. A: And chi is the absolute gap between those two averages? 0.10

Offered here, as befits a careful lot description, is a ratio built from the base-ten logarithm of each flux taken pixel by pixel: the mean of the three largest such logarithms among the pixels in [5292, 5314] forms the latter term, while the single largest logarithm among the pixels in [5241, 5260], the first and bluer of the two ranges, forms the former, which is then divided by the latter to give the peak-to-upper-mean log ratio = 1.000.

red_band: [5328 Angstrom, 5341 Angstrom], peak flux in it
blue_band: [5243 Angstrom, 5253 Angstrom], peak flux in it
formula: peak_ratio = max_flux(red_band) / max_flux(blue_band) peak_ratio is 0.96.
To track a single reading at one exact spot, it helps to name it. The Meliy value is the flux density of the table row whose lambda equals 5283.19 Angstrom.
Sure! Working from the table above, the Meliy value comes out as 6.64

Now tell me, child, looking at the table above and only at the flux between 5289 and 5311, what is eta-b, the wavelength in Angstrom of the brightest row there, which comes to 5305.13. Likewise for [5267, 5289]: 5288.06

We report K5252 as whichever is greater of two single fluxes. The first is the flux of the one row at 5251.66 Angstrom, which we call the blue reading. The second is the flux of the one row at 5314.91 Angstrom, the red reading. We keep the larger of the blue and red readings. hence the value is 7.11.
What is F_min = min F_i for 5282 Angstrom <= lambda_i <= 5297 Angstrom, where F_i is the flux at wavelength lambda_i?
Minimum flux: 6.64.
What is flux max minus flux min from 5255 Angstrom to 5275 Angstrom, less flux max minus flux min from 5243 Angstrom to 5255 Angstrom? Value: 0.8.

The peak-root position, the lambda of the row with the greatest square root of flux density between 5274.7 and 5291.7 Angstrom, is 5288.06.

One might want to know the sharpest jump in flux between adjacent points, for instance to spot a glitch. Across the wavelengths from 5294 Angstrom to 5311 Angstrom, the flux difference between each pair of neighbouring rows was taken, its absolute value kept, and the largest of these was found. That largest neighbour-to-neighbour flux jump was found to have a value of 0.29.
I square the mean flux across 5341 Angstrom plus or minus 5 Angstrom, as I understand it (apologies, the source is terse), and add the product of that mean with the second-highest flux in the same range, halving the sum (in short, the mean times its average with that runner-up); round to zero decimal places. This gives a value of 45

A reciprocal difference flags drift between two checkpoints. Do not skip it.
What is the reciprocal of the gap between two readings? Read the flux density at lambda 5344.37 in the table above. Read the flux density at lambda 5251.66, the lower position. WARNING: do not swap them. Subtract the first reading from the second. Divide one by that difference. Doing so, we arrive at 33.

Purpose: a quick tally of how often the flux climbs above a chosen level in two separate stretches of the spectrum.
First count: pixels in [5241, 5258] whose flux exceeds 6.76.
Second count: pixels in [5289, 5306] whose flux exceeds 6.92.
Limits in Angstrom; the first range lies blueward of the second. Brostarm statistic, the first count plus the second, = 11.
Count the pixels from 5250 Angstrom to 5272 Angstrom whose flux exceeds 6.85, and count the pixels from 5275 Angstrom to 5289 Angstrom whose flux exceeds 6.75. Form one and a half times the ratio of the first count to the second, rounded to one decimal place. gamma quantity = 1.5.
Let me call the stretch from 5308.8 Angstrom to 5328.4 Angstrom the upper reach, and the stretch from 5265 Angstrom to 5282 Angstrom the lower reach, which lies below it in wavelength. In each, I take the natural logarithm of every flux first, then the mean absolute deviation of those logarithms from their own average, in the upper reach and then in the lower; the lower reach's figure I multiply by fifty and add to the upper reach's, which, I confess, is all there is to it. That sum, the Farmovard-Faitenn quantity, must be 2.7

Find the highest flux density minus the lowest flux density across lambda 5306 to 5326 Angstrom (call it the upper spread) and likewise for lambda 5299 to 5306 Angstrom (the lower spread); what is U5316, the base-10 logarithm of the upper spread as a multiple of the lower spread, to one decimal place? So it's 0.1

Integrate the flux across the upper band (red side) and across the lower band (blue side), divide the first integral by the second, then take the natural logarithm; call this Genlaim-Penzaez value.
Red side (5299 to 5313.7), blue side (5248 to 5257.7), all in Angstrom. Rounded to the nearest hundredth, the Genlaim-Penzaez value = 0.42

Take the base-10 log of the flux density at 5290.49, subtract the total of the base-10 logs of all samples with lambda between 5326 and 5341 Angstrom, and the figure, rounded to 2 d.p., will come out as -4.08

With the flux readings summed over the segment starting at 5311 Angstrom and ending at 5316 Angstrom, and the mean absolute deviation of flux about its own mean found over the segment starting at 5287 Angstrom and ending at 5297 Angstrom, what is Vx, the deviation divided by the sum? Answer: 0.013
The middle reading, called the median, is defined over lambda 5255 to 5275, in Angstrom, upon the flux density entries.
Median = 6.47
